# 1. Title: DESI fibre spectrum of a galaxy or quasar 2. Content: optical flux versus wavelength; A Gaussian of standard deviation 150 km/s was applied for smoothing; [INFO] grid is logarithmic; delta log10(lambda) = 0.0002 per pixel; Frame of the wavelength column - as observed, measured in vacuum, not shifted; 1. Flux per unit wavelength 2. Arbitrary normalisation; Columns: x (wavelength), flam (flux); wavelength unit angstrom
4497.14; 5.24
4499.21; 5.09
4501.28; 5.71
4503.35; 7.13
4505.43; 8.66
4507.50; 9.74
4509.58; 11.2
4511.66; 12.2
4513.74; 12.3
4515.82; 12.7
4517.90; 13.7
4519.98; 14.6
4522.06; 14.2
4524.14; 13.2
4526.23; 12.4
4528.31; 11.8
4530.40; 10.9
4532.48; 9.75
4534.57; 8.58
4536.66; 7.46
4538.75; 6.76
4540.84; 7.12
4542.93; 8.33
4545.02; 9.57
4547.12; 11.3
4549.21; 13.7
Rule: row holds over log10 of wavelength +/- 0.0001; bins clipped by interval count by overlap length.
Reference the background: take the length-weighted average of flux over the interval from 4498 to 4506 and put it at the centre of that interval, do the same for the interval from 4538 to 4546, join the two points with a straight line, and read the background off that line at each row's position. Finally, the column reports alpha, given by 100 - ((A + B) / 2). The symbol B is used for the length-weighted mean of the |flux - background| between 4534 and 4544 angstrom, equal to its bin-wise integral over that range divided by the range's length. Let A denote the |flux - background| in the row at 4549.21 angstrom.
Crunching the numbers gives 96.9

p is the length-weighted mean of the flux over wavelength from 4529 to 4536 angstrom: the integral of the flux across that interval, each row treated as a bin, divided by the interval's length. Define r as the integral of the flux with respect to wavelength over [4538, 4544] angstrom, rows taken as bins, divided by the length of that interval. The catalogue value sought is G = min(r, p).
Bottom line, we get 7.5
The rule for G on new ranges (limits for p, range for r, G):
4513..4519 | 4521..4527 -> 12.9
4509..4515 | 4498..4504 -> 5.9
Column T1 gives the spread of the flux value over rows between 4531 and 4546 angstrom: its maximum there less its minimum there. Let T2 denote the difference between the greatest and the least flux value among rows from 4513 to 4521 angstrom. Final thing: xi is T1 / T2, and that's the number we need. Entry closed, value 1.3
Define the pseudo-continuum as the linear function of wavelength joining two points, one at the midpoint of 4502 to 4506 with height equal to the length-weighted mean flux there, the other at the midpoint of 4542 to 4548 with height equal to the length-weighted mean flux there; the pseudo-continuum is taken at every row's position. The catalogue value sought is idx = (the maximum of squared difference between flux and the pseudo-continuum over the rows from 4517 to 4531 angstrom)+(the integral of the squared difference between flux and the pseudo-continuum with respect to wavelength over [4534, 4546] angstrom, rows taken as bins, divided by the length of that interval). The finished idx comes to 41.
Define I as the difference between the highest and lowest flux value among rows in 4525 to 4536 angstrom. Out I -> 3.8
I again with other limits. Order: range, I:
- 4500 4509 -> 4.0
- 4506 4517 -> 3.0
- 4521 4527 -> 1.8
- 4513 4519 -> 1.4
